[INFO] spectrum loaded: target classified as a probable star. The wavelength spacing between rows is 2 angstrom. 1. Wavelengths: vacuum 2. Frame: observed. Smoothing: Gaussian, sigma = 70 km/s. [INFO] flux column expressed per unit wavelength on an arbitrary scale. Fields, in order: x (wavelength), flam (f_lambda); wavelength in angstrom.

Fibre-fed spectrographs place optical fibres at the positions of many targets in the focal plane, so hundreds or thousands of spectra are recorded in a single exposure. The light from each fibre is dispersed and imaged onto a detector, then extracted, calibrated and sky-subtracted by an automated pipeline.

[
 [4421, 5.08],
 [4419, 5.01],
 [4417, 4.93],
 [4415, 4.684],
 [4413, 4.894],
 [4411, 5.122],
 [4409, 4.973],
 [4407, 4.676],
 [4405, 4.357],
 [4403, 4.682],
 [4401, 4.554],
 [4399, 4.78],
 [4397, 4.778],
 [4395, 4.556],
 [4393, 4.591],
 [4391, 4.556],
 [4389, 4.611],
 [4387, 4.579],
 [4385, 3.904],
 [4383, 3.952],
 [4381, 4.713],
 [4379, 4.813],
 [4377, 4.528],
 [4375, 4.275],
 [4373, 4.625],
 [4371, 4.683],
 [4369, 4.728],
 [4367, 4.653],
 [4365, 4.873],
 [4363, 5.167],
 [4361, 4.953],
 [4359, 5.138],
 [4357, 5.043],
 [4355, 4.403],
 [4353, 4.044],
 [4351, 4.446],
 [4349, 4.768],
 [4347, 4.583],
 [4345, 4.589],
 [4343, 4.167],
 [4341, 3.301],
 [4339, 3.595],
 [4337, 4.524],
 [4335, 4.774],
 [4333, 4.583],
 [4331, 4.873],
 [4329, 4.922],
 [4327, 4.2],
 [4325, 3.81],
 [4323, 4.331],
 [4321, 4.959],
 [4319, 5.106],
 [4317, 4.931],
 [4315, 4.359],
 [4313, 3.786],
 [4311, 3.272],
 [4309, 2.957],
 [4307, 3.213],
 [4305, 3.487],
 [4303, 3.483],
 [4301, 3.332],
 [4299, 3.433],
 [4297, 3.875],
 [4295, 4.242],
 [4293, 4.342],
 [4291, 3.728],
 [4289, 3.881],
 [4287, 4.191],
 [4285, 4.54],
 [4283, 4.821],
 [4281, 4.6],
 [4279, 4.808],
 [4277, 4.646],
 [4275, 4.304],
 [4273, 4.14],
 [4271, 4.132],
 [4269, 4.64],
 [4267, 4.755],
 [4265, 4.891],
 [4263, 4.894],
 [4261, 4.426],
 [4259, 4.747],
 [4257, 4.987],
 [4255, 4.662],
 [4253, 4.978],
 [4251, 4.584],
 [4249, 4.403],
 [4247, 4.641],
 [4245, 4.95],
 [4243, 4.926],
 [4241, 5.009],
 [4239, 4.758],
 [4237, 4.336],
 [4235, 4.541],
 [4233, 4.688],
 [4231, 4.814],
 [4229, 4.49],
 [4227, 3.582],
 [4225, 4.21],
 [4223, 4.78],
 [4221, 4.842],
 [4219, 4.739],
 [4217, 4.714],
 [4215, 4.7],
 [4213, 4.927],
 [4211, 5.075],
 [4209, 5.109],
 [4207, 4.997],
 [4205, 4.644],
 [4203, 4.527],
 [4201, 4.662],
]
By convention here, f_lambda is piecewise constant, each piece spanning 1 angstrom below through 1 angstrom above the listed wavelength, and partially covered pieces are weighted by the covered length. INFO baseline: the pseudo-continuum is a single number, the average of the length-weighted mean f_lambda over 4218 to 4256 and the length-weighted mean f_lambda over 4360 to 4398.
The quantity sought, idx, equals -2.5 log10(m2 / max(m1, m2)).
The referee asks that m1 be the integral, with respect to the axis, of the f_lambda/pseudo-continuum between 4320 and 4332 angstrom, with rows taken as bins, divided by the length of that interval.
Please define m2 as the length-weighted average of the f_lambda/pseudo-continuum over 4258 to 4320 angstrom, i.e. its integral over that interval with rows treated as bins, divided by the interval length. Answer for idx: 0.08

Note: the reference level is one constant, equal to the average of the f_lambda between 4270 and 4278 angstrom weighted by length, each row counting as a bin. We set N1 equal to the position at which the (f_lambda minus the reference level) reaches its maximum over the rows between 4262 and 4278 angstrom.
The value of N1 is 4263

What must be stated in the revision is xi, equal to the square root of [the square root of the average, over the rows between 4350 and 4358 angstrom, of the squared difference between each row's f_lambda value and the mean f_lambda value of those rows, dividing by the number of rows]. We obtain 0.60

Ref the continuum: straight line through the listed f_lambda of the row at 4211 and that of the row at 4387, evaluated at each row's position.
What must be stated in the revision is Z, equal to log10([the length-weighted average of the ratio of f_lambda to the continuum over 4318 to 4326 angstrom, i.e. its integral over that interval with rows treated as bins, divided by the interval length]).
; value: -0.020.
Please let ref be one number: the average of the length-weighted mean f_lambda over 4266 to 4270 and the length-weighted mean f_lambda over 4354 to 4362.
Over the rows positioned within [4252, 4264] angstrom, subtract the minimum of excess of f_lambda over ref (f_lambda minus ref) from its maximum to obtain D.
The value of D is 0.56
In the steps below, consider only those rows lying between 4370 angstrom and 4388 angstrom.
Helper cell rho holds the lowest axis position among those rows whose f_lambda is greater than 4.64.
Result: 4371 angstrom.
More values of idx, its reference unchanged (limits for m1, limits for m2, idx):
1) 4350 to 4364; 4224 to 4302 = 0.07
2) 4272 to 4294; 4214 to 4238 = 0.00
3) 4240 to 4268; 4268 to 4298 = 0.11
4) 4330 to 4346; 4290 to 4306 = 0.15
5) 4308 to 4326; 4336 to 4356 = 0.00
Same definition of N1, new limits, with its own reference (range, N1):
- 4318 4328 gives 4319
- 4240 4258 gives 4241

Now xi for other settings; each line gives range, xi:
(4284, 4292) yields 0.56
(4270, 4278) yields 0.46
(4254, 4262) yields 0.45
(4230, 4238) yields 0.42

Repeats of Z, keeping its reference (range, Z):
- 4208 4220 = -0.017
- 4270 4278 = -0.056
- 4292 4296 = -0.052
